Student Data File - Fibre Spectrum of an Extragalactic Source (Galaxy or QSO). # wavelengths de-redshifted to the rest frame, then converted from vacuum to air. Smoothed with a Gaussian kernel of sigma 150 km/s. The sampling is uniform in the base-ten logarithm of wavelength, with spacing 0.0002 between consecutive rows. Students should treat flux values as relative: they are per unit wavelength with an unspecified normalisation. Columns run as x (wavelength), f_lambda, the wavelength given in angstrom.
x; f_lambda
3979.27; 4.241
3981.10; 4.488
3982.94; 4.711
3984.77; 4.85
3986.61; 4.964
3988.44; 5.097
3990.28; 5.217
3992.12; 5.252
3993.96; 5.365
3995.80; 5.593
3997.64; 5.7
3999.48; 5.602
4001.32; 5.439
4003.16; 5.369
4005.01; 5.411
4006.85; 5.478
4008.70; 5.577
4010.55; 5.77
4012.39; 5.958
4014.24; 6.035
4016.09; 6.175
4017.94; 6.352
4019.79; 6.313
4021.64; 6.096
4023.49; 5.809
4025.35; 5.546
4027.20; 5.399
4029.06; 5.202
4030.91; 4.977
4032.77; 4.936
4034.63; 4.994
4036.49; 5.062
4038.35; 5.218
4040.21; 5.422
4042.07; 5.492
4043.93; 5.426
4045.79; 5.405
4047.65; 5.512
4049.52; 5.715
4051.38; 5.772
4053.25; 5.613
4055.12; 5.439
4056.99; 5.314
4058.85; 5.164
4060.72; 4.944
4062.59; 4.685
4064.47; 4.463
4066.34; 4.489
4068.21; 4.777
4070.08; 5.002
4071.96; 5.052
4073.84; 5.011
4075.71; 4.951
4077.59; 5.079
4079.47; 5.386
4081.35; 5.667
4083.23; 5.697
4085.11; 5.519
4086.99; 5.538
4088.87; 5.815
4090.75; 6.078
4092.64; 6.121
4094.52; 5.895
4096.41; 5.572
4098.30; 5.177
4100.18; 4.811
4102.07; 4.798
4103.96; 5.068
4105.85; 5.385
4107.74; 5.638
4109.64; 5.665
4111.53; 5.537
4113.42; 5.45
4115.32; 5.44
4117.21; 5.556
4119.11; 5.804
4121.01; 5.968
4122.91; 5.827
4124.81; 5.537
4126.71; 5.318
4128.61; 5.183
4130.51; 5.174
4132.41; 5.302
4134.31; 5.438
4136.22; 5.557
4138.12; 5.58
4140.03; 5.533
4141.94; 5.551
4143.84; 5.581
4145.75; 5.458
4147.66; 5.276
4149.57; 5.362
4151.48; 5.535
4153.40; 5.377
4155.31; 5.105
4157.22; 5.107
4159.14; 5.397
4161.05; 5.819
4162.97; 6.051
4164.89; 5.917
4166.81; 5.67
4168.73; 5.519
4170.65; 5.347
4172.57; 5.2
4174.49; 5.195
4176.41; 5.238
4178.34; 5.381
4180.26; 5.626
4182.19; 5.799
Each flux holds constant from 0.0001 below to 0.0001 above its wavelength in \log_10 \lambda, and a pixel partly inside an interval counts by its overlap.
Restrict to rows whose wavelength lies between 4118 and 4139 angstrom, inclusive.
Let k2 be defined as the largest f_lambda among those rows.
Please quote 5.968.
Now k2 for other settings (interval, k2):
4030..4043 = 5.492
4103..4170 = 6.051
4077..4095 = 6.121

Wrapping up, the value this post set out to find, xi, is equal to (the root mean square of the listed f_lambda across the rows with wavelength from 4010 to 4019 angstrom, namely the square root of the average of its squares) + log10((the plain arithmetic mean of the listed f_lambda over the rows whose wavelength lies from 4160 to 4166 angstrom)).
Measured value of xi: 6.8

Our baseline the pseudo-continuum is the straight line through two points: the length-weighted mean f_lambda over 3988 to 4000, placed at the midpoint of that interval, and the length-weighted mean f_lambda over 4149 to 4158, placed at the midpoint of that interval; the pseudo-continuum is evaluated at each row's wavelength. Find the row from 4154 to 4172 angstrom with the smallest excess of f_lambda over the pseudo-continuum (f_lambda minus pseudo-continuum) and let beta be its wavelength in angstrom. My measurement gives 4155.31 angstrom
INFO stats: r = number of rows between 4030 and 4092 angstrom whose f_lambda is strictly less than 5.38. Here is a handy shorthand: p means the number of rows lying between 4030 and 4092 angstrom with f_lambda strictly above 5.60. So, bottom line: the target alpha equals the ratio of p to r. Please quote 0.4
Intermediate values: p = 7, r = 17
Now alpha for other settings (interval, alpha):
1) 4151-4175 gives 0.7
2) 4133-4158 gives 0.0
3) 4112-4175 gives 0.6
